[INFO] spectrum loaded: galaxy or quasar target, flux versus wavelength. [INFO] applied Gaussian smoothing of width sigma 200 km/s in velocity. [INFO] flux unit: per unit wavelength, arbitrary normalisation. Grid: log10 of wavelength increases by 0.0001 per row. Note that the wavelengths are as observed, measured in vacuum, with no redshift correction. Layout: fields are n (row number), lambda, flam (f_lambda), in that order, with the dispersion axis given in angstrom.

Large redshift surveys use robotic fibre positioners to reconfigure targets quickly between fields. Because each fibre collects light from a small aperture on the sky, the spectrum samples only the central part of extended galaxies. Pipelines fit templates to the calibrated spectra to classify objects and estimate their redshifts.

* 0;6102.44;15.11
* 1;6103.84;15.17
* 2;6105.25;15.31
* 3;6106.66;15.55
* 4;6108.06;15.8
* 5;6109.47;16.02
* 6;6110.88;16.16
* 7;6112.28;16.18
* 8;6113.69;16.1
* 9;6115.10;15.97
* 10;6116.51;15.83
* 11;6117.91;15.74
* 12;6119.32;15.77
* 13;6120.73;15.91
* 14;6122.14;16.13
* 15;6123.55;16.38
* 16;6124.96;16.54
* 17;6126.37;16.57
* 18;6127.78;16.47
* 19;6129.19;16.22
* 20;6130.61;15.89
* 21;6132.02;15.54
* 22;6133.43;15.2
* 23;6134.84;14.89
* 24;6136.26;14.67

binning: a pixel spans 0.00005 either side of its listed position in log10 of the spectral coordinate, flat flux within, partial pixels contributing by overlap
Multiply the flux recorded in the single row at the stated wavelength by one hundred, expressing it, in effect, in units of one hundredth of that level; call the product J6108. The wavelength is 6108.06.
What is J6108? 1580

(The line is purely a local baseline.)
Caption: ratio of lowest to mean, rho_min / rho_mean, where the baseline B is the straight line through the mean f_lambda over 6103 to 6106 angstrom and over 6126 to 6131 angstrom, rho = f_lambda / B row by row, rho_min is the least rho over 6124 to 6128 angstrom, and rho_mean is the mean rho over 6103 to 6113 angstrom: 0.99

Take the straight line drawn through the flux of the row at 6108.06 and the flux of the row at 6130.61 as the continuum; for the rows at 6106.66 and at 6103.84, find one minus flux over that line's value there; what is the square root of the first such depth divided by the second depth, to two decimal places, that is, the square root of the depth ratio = 0.63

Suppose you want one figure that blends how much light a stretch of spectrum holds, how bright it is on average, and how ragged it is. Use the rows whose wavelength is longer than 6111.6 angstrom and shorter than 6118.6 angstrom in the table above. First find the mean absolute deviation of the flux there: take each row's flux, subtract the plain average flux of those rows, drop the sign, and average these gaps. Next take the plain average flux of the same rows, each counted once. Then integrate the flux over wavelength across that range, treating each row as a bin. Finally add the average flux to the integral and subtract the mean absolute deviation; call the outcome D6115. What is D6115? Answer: 128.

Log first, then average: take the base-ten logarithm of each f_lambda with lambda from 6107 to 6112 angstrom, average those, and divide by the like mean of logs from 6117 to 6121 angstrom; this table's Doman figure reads 1.00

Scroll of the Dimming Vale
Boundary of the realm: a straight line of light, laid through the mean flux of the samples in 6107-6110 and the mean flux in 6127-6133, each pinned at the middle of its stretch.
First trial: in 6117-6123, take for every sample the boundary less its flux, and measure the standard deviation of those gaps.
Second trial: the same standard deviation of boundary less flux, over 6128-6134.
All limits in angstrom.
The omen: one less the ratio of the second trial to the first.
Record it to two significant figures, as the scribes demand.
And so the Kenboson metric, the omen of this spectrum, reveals -1.7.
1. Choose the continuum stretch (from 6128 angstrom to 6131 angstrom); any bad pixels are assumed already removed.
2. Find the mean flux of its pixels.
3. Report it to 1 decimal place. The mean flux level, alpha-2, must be 16.1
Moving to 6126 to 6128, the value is 16.5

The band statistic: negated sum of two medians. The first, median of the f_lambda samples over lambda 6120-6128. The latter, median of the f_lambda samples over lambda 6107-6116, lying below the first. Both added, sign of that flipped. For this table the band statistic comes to -32.5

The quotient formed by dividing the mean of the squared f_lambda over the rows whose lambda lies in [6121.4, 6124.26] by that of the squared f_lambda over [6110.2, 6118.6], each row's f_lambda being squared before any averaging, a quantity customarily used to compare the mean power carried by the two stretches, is 1.03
